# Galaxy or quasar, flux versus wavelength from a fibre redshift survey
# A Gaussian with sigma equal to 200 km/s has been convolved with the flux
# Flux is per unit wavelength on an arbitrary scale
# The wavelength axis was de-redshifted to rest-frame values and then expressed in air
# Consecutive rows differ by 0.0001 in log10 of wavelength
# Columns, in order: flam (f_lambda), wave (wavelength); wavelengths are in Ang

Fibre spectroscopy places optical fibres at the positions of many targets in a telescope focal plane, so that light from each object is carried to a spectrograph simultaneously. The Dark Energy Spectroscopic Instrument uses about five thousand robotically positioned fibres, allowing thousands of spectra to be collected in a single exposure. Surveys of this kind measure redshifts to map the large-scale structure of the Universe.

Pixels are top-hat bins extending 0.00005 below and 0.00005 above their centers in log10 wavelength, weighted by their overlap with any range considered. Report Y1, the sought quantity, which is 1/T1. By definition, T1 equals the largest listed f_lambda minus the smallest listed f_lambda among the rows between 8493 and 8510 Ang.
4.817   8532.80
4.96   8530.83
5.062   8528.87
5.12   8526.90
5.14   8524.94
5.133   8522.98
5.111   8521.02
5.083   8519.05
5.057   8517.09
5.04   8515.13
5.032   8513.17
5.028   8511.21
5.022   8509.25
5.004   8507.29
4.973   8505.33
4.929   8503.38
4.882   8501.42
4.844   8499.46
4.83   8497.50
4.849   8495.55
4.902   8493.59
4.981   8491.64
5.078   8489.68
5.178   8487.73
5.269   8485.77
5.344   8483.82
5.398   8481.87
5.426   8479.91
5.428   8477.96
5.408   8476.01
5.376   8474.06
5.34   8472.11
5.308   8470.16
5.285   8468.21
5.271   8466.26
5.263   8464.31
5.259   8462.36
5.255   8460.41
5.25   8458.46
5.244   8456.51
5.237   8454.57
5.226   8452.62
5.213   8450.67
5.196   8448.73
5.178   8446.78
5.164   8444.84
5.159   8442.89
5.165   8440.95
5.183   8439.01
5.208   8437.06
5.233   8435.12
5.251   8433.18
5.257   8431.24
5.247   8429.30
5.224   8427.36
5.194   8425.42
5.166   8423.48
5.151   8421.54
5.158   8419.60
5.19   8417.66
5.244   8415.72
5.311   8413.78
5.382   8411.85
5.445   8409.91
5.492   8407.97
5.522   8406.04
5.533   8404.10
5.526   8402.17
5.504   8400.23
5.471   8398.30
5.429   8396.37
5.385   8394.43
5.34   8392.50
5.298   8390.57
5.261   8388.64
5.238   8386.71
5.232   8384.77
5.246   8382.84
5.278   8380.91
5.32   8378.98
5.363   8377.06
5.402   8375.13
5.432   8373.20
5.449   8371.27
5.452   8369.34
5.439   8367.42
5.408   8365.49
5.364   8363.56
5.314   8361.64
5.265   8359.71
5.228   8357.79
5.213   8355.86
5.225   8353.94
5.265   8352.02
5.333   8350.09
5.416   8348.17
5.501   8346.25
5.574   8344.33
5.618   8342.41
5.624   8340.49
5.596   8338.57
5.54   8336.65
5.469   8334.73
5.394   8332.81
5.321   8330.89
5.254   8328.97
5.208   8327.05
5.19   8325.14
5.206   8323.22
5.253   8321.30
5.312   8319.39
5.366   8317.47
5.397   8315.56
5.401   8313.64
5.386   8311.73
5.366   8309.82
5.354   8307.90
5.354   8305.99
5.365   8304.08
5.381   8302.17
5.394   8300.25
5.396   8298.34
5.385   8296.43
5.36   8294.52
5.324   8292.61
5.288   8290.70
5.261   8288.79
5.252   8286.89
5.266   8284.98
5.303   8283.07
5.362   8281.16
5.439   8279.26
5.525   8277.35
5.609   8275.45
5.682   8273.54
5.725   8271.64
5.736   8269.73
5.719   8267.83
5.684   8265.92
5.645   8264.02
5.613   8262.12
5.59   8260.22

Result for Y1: 5.2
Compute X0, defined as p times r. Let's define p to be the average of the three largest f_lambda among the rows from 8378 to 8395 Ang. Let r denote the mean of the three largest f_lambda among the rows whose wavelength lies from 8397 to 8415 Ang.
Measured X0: 29.6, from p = 5.35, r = 5.53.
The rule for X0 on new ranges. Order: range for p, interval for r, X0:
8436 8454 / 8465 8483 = 28.3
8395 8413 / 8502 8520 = 28.0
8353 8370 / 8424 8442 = 28.5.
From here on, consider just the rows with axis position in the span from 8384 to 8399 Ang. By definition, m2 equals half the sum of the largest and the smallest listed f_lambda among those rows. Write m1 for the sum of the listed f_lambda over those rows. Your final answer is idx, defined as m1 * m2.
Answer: 228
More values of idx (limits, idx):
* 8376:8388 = 168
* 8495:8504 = 119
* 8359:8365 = 85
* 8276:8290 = 202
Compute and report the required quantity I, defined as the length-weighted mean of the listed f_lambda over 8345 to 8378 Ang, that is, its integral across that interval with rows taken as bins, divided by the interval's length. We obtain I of 5.36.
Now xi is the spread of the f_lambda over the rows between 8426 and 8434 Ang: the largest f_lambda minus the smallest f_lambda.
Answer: 0.03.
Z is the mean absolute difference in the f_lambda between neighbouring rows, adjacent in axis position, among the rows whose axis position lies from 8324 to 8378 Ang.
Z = 0.043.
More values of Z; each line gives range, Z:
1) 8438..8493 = 0.027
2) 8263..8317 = 0.030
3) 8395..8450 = 0.027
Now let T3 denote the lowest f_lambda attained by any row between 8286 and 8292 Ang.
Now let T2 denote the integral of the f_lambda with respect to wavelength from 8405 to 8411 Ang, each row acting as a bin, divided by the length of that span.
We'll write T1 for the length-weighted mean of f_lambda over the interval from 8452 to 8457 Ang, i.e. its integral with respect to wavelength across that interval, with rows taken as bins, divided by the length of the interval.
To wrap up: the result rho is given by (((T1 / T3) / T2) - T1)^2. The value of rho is 25.6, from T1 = 5.24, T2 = 5.5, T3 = 5.252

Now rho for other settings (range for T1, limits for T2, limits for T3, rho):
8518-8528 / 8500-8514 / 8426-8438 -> 24.2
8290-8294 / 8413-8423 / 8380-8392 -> 26.2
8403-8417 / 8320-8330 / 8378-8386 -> 27.2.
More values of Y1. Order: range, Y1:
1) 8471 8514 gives 1.7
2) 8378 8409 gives 3.3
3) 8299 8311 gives 25.0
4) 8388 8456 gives 2.6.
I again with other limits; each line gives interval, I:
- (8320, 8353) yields 5.40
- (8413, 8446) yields 5.21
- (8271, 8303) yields 5.41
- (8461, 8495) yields 5.26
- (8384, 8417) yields 5.39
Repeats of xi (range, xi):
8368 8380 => 0.13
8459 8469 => 0.03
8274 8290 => 0.36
